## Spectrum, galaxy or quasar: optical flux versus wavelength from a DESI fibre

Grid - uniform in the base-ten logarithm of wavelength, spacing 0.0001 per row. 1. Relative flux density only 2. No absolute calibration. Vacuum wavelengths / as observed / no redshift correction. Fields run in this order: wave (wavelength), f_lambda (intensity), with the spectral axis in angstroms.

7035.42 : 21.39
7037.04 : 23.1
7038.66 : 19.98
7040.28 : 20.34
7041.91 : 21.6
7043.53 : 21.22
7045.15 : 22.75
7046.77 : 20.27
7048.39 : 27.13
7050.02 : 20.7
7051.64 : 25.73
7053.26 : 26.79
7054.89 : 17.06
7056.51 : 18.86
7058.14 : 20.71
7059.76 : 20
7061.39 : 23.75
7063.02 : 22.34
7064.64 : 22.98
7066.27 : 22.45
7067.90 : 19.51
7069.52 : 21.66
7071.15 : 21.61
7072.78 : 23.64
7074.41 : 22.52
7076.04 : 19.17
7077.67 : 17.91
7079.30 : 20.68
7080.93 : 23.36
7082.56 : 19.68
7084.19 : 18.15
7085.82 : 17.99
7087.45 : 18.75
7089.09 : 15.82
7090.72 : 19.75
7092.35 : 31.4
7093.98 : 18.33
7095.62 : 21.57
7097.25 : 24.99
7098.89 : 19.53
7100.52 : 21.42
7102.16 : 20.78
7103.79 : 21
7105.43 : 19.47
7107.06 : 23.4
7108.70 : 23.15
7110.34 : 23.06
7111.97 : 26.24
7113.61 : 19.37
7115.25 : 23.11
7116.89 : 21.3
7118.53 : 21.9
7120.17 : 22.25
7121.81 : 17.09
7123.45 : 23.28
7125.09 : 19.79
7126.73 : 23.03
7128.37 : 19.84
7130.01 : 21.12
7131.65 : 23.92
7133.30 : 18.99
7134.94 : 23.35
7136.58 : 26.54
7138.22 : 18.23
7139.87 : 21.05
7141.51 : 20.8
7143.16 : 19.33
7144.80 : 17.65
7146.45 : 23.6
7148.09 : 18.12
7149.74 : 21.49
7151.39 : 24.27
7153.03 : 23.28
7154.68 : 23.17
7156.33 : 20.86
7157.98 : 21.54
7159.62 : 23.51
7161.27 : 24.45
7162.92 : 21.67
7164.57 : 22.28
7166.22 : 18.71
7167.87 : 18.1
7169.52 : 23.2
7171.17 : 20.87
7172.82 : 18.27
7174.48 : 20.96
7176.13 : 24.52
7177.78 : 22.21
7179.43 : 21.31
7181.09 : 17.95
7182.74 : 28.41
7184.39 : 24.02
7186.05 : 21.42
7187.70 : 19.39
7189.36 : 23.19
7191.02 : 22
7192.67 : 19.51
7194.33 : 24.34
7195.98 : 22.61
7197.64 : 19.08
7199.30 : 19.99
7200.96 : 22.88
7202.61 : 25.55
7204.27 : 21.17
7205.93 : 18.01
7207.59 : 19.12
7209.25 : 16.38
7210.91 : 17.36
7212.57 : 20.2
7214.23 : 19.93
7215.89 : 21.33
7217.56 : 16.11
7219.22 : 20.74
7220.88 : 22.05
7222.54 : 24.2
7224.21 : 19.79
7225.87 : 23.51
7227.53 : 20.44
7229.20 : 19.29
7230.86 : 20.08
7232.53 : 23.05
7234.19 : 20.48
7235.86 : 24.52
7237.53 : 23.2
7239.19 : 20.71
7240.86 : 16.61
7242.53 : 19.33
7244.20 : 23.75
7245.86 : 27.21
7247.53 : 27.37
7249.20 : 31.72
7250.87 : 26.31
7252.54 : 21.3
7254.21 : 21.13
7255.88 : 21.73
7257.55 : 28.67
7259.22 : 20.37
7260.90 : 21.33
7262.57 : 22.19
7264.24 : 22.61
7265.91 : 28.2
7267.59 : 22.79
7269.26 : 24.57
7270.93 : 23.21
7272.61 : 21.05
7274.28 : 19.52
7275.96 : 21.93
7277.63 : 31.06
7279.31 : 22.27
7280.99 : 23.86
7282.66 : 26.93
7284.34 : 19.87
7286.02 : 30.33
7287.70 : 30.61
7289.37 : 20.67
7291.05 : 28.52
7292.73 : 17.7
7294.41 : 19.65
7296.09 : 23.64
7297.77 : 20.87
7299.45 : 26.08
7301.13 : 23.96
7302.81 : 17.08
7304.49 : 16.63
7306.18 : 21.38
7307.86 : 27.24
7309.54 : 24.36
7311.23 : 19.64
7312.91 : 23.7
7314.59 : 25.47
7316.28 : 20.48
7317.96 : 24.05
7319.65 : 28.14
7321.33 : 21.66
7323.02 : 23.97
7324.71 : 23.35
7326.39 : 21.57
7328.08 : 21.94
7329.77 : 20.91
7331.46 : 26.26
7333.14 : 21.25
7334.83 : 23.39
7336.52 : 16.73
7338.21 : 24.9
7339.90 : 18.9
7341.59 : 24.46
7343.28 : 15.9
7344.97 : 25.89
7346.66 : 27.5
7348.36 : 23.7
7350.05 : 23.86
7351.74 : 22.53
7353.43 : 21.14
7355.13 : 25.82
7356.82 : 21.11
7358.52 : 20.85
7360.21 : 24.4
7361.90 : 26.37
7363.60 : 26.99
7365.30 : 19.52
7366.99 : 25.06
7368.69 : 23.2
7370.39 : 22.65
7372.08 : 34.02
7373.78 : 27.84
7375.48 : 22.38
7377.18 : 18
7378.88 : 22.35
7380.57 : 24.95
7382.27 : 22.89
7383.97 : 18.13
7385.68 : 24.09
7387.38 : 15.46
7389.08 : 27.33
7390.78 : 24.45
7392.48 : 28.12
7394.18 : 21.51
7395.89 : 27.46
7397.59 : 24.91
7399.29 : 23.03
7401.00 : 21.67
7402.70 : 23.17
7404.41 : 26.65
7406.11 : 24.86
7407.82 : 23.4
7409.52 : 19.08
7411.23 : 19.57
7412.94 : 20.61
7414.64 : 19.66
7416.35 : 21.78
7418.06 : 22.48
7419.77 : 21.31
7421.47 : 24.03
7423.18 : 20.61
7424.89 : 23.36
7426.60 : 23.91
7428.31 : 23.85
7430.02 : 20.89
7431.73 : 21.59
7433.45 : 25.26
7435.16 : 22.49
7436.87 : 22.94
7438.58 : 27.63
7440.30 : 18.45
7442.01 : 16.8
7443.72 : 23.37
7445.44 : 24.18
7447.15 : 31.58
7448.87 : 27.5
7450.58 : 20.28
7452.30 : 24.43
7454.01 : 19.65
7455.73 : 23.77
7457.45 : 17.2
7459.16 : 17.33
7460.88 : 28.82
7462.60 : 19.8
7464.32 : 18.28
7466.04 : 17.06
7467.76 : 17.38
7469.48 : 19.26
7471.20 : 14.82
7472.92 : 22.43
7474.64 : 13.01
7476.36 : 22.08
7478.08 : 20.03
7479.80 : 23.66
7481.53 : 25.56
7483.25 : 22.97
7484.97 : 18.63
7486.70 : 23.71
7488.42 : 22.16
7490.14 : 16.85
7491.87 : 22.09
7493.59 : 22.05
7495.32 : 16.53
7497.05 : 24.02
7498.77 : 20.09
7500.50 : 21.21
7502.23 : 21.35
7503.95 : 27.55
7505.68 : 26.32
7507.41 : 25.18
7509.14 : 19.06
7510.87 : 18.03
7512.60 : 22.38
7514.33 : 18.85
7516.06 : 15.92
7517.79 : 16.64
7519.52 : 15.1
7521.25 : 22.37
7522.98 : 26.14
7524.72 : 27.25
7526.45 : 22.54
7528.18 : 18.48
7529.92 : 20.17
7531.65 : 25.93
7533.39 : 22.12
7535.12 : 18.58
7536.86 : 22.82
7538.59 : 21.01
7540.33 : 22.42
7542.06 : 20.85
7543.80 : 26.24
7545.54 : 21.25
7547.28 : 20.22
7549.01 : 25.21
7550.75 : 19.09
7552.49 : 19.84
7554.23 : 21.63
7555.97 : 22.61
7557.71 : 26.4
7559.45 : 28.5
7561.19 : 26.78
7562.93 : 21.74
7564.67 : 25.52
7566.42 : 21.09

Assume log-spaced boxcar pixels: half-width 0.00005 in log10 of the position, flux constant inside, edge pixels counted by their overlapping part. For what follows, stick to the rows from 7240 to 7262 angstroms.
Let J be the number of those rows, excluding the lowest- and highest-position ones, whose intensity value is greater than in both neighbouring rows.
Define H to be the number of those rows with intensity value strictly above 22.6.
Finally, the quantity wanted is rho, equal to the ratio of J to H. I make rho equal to 0.3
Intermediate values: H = 6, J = 2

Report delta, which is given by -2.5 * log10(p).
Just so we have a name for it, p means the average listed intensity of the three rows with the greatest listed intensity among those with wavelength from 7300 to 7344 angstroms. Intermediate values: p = 27.2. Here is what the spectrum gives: -3.59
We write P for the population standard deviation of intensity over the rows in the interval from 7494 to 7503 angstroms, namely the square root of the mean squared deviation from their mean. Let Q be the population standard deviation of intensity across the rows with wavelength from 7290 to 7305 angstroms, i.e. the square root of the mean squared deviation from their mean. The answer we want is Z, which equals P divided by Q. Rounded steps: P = 2.4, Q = 4.0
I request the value 0.6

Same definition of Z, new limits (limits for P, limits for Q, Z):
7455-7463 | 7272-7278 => 1.0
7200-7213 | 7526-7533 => 1.0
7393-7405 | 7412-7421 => 2.2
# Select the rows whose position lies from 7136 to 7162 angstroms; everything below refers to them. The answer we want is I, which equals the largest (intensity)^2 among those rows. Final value 704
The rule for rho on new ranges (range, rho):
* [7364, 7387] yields 0.4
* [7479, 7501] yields 0.8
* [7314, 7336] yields 0.6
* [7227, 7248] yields 0.3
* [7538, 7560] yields 0.6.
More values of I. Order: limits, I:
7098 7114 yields 689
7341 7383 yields 1157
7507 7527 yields 743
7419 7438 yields 638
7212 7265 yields 1006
